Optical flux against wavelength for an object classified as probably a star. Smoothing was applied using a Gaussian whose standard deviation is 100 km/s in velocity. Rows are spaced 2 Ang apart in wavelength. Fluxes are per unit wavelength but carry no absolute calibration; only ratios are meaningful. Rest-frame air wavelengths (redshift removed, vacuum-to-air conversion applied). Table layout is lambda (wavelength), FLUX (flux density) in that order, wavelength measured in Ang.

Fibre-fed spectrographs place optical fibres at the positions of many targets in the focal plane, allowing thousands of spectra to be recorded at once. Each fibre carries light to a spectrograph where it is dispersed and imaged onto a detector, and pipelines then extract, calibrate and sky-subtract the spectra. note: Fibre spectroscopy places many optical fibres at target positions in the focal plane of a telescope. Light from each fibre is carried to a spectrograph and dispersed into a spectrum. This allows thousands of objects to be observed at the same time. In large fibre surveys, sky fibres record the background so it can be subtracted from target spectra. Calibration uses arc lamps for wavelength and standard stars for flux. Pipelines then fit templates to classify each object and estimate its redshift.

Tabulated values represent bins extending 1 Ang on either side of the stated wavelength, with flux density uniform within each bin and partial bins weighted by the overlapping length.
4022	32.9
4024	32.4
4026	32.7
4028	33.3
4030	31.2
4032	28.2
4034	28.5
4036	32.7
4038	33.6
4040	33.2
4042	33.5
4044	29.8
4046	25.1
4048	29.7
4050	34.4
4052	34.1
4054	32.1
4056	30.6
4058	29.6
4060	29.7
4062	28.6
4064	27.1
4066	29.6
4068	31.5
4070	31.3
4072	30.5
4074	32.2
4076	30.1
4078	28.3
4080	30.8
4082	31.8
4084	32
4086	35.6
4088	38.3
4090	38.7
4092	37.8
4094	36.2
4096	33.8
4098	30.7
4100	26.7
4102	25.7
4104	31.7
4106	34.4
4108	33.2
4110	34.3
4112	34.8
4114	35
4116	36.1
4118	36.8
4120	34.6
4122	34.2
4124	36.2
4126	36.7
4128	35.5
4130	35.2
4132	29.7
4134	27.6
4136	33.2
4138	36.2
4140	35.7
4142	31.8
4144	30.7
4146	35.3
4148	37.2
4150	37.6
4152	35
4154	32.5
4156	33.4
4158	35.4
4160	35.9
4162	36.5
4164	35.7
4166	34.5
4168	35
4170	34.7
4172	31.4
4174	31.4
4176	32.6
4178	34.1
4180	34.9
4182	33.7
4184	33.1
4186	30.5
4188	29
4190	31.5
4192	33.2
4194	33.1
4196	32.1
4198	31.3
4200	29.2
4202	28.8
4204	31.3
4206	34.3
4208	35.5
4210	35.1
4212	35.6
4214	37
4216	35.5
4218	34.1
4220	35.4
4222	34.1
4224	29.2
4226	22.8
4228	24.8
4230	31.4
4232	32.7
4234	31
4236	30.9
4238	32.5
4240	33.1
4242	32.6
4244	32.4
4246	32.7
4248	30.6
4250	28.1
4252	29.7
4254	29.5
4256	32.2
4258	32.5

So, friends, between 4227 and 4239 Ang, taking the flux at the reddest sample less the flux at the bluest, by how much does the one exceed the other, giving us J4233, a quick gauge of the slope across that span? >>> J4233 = 8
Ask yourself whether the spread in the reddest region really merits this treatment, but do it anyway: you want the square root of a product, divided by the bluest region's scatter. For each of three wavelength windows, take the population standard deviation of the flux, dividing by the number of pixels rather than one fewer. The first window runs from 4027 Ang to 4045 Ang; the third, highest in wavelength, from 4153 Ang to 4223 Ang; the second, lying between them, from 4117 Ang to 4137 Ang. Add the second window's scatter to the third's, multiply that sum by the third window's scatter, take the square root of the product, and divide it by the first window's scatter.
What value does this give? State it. 1.6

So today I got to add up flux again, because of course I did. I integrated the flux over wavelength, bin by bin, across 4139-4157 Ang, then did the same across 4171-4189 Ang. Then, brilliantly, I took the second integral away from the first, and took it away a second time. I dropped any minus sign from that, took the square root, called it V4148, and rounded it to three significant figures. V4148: 23.3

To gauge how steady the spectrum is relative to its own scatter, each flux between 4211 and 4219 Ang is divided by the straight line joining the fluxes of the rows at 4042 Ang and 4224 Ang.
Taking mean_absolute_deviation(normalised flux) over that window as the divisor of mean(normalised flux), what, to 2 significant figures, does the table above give 50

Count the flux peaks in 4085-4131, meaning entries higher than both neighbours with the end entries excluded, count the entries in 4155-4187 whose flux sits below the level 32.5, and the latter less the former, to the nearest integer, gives -1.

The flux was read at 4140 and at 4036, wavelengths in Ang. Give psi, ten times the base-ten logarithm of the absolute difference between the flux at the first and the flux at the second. 5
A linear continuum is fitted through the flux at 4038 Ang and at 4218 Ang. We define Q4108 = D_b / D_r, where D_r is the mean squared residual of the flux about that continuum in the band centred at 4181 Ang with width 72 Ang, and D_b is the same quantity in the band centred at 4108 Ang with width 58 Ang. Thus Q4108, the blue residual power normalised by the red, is 2.0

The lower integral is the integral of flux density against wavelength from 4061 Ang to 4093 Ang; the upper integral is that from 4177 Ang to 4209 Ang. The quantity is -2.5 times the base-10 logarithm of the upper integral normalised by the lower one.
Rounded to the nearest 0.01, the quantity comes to 0.00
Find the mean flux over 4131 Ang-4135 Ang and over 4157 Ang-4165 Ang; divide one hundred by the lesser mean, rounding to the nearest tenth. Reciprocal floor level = 3.5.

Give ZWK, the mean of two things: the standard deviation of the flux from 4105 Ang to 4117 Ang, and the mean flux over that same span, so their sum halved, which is 17.8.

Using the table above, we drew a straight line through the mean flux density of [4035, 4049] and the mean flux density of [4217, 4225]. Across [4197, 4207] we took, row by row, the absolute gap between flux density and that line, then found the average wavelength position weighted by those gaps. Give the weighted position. 4201.6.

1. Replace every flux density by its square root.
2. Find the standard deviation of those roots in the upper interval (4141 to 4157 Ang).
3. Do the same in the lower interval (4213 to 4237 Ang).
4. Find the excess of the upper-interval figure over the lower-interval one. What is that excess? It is -0.18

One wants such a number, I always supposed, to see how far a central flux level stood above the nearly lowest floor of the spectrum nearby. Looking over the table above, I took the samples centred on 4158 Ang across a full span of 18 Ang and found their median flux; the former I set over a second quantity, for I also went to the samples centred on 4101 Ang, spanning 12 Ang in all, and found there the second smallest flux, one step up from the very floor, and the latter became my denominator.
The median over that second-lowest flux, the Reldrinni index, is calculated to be 1.3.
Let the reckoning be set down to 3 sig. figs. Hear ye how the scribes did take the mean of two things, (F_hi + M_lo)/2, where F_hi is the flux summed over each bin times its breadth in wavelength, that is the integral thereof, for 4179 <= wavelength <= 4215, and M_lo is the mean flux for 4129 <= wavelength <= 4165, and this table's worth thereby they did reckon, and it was 606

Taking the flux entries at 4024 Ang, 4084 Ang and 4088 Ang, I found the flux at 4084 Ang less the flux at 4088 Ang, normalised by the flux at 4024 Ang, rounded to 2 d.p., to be -0.19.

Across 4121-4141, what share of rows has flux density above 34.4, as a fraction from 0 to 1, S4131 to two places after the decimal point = 0.60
